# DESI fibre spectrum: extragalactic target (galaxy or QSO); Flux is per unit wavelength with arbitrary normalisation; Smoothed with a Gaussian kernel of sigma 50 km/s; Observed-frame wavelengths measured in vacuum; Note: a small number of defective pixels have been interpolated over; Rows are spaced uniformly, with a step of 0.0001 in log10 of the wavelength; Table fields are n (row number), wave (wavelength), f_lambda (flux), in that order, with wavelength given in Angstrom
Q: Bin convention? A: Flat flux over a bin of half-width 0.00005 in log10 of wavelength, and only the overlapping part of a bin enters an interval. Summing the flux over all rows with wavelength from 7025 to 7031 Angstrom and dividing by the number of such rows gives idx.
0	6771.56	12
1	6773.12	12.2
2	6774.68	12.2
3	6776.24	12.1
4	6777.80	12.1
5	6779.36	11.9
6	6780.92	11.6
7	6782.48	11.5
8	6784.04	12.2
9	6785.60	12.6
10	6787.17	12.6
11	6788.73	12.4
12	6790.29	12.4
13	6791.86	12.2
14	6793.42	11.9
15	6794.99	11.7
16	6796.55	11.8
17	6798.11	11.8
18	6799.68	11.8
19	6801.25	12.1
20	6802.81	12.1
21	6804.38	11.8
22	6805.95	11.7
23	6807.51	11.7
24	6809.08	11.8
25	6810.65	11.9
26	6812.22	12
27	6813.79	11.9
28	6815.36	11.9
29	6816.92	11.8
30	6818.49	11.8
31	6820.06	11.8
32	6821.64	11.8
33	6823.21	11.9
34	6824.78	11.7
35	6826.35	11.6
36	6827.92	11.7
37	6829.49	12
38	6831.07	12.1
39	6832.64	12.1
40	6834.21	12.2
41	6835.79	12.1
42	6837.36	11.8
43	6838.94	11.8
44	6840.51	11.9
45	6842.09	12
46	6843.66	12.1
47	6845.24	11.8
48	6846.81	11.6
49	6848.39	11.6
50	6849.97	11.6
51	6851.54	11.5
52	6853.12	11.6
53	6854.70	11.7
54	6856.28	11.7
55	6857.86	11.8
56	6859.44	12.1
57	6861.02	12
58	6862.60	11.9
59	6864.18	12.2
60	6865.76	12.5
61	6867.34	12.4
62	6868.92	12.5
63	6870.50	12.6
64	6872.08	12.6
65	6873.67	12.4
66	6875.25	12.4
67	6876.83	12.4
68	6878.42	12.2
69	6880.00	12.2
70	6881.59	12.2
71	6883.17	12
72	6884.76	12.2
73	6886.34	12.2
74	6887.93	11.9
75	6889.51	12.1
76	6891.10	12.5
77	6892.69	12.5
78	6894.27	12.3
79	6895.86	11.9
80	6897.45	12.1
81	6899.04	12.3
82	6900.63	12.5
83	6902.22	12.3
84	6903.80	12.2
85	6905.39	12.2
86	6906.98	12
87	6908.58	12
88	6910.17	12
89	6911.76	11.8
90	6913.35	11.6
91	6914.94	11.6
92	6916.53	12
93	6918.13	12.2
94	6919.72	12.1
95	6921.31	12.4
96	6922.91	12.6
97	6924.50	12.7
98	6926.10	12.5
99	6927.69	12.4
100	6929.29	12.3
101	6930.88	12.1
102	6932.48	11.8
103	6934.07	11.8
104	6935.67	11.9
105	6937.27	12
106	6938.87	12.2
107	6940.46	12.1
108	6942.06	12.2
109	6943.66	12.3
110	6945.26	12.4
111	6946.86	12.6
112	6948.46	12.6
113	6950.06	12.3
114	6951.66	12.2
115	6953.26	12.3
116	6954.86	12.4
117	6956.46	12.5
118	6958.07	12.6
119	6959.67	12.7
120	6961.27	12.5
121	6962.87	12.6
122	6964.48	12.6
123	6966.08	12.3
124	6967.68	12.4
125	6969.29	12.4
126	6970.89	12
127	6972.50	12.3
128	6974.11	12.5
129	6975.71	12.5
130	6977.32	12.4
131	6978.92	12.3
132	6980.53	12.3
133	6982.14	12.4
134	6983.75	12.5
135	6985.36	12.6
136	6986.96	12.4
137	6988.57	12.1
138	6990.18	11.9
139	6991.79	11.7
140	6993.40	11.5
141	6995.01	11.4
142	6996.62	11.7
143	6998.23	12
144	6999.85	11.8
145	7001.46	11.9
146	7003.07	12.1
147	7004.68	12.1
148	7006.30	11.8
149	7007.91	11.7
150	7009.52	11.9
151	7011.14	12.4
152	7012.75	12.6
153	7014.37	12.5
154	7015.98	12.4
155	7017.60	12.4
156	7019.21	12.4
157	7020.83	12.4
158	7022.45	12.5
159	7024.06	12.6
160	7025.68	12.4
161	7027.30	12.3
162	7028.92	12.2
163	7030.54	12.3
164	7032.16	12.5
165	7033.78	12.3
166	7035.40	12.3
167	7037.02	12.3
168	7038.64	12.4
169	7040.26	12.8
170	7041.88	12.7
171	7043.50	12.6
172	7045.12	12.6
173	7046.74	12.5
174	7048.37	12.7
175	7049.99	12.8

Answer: 12.3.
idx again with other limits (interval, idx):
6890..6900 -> 12.3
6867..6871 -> 12.5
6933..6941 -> 12.0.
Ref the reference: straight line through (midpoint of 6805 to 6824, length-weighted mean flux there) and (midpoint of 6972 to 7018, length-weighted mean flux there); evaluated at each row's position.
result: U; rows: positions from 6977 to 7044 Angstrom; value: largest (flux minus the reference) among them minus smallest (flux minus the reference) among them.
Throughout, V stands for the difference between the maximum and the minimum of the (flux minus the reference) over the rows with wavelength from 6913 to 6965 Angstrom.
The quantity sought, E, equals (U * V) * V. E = 1.6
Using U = 1.3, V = 1.08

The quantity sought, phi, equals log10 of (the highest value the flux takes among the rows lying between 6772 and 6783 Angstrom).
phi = 1.086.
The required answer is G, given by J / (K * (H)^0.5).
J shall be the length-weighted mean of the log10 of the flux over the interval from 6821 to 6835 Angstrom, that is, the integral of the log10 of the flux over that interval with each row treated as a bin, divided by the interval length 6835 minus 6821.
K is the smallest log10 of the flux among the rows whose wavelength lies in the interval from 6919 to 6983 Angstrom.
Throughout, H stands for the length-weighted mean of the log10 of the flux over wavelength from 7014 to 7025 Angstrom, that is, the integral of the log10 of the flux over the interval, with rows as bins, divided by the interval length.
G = 0.959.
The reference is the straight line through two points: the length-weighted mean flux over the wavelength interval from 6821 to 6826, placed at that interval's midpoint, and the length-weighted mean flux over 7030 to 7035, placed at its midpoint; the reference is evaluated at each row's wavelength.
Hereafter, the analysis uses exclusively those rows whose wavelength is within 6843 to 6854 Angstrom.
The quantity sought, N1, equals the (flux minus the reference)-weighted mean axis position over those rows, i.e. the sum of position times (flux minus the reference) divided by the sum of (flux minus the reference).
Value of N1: 6851.3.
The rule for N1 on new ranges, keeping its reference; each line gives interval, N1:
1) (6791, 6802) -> 6795.9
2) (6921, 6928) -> 6924.4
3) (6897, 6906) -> 6901.3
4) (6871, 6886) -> 6876.6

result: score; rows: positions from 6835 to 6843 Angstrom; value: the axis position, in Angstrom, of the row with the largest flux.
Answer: 6835.79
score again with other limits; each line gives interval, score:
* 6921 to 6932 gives 6924.50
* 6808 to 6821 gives 6812.22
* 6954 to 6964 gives 6959.67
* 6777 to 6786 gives 6785.60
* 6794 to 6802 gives 6801.25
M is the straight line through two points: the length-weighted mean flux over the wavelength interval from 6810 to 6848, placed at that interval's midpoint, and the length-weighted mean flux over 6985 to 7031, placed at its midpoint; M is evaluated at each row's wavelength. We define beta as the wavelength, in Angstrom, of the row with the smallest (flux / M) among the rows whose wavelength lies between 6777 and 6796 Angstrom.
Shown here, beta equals 6782.48 Angstrom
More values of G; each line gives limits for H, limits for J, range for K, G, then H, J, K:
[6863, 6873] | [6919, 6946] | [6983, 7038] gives 0.983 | 1.09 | 1.09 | 1.06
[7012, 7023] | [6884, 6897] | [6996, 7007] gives 0.972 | 1.09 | 1.09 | 1.07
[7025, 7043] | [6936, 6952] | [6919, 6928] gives 0.962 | 1.09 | 1.09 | 1.08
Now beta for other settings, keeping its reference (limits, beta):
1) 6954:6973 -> 6970.89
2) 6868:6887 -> 6883.17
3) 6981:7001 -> 6995.01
